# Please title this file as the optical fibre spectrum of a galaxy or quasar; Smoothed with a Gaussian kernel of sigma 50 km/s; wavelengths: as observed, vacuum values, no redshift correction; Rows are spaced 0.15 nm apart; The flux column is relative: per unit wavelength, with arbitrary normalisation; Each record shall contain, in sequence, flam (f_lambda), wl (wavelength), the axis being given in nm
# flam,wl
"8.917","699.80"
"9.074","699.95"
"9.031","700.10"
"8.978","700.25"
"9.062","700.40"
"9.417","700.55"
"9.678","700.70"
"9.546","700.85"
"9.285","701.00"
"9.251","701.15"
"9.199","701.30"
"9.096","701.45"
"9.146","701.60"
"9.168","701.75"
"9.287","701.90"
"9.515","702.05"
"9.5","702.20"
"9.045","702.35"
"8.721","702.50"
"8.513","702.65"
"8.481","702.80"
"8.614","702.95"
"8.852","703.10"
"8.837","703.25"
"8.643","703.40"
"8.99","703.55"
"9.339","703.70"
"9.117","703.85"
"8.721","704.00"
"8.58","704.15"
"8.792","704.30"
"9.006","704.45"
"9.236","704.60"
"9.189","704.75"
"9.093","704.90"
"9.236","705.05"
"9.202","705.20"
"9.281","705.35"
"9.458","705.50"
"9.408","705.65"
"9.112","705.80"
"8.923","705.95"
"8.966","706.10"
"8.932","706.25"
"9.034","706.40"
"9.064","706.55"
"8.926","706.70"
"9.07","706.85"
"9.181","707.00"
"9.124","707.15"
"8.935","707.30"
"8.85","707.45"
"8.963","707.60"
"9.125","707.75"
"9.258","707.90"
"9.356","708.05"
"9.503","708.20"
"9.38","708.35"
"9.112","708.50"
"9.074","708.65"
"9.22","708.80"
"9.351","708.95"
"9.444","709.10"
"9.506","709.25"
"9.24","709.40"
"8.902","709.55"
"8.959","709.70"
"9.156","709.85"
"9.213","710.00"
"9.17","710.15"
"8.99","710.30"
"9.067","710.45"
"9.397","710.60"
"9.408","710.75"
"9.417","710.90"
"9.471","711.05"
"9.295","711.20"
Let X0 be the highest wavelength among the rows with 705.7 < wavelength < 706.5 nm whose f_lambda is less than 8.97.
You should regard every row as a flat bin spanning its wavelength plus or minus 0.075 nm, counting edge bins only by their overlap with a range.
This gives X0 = 706.25 nm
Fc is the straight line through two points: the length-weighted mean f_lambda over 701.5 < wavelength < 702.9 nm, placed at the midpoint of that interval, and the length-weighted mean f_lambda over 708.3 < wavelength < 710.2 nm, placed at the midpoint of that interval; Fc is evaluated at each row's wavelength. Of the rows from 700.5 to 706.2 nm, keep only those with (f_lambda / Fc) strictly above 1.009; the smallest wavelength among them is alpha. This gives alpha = 700.55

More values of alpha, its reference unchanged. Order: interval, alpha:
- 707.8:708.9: 707.90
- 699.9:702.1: 699.95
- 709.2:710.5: 709.25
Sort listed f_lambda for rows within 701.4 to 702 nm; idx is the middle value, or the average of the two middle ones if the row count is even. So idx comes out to 9.16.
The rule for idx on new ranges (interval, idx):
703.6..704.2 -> 8.92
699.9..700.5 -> 9.05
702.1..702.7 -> 8.88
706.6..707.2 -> 9.10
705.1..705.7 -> 9.34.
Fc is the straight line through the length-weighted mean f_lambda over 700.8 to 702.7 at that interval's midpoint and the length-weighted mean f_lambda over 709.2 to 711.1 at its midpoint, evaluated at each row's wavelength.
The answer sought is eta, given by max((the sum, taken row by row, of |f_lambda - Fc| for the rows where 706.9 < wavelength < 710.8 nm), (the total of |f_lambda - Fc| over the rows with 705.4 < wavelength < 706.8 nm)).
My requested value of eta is 4.1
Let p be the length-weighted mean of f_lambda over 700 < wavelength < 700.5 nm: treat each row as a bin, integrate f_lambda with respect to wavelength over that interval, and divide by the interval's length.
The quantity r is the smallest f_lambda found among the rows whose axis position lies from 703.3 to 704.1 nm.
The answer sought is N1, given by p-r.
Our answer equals 0.4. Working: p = 9.05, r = 8.643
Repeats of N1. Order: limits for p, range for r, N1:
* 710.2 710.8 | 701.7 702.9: 0.7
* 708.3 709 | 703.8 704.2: 0.6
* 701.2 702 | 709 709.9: 0.3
